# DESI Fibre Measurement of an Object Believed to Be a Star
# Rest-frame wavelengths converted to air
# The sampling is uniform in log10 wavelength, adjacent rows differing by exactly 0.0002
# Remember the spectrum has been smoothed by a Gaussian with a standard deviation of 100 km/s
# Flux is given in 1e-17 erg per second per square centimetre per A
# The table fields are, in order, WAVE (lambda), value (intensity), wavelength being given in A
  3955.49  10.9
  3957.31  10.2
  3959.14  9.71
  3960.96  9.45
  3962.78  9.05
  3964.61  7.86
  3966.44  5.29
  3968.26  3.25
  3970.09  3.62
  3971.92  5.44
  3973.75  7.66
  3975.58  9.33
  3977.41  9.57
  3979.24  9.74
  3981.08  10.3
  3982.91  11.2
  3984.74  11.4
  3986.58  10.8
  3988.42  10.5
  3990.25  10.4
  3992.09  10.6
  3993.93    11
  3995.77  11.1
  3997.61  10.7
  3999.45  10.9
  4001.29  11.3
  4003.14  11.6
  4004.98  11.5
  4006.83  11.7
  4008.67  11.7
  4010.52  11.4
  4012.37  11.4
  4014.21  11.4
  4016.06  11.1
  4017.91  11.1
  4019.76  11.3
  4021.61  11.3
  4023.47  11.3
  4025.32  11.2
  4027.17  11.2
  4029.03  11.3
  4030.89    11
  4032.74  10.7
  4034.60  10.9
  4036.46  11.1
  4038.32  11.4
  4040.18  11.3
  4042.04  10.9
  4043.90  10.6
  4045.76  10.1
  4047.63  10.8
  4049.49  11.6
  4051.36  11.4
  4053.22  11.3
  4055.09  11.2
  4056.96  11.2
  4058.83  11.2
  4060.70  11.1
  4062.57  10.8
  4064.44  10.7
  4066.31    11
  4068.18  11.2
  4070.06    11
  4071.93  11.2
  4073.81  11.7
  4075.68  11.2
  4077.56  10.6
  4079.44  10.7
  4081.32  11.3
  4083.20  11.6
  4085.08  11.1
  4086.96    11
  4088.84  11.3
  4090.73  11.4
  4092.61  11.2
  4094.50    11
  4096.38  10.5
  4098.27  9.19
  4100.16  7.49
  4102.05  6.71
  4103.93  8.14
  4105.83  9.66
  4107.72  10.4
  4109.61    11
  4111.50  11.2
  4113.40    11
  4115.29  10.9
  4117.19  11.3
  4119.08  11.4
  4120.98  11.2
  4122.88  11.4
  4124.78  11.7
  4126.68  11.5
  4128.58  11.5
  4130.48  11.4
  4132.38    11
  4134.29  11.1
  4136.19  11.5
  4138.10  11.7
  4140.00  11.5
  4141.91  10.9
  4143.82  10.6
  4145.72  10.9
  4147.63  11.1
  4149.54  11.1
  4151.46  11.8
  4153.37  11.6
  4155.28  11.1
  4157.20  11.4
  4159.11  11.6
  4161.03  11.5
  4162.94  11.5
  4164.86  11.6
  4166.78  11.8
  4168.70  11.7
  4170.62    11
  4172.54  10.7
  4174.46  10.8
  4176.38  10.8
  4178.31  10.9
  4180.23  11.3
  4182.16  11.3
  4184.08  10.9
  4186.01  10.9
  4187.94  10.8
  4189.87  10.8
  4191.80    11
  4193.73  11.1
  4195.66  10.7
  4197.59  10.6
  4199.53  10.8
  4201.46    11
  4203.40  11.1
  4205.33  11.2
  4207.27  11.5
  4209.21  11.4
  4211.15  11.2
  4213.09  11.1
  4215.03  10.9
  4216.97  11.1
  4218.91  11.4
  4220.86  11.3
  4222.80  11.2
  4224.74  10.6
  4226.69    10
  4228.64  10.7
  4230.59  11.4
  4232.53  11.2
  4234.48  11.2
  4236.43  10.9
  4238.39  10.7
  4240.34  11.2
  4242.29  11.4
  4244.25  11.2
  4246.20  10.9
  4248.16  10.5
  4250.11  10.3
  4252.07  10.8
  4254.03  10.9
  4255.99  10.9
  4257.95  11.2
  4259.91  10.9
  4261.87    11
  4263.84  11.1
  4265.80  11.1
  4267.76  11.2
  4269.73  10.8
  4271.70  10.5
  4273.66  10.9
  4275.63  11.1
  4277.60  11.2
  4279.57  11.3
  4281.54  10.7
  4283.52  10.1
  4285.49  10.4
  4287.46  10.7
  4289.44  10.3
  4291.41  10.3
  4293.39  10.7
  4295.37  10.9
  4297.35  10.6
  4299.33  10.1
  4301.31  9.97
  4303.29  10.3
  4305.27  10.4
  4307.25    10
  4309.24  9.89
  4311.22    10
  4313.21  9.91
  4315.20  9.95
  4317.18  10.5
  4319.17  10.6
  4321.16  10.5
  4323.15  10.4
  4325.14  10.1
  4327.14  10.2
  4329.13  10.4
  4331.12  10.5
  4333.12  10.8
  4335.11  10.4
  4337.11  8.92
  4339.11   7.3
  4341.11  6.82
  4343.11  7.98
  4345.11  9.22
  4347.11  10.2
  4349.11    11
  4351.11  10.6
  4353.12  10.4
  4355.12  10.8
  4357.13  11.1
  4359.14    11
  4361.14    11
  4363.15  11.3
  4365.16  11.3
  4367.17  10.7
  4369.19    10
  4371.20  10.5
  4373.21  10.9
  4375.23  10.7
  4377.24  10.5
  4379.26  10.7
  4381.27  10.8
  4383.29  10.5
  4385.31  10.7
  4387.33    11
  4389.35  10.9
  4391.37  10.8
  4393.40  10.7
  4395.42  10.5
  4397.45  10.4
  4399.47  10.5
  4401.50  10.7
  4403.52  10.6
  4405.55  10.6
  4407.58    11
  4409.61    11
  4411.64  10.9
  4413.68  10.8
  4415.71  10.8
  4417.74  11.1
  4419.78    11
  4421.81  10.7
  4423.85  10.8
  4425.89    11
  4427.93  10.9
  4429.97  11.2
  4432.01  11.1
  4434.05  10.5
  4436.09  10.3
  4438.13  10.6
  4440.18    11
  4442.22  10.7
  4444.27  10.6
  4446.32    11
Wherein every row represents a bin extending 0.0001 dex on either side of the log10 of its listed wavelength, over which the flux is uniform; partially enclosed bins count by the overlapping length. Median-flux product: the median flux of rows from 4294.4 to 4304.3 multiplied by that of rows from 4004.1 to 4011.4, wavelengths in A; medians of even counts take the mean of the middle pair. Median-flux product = 119.5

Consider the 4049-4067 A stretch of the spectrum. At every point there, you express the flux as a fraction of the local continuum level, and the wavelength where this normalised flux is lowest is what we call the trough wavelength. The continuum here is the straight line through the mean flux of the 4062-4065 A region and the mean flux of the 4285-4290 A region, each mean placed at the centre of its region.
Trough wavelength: 4064.44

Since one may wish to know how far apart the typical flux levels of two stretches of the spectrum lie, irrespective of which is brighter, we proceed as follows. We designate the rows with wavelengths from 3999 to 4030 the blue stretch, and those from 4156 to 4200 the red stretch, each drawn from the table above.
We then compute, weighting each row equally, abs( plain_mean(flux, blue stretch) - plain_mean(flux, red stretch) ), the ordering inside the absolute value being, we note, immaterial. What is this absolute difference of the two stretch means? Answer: 0.23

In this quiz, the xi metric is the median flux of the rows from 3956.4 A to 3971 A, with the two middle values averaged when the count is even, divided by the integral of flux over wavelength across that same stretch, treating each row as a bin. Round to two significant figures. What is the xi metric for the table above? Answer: 0.079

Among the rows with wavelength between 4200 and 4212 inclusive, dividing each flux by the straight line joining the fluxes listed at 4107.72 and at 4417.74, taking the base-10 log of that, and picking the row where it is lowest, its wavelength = 4201.46 A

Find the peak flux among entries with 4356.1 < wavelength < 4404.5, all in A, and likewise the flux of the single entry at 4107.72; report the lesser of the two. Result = 10.4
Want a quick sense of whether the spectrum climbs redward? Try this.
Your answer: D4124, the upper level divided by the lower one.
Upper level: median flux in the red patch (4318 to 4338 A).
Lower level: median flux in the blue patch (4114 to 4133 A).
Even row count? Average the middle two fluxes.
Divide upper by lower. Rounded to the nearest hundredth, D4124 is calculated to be 0.91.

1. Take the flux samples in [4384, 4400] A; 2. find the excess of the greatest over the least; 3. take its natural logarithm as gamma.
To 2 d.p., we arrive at -0.51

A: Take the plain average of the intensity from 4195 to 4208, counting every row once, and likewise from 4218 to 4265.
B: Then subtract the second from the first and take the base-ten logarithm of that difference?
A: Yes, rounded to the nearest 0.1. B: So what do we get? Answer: -1.5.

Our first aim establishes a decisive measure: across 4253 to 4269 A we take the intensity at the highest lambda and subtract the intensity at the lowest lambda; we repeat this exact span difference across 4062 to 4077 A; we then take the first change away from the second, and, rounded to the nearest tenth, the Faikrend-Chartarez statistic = 0.1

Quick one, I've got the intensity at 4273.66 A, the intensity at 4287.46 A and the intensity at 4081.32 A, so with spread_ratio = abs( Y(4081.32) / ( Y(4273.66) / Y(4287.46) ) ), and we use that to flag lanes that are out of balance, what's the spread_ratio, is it 11.1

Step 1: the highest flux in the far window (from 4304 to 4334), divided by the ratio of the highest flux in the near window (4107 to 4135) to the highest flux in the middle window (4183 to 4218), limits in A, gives 10.6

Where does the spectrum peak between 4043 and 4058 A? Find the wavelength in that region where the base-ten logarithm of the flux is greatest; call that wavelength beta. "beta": 4049.49 A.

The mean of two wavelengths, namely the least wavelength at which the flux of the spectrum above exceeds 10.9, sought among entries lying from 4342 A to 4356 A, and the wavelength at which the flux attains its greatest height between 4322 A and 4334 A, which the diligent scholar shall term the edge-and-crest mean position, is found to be 4341.1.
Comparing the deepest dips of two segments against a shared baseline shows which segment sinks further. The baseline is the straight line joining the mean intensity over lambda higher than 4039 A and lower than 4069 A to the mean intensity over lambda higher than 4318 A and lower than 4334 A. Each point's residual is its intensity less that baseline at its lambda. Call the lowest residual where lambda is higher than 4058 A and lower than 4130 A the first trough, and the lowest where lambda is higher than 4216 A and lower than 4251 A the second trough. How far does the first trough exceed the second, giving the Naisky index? -4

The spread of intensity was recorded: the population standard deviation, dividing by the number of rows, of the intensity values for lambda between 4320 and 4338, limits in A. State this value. 0.50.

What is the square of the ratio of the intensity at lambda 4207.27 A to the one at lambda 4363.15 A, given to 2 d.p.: 1.04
